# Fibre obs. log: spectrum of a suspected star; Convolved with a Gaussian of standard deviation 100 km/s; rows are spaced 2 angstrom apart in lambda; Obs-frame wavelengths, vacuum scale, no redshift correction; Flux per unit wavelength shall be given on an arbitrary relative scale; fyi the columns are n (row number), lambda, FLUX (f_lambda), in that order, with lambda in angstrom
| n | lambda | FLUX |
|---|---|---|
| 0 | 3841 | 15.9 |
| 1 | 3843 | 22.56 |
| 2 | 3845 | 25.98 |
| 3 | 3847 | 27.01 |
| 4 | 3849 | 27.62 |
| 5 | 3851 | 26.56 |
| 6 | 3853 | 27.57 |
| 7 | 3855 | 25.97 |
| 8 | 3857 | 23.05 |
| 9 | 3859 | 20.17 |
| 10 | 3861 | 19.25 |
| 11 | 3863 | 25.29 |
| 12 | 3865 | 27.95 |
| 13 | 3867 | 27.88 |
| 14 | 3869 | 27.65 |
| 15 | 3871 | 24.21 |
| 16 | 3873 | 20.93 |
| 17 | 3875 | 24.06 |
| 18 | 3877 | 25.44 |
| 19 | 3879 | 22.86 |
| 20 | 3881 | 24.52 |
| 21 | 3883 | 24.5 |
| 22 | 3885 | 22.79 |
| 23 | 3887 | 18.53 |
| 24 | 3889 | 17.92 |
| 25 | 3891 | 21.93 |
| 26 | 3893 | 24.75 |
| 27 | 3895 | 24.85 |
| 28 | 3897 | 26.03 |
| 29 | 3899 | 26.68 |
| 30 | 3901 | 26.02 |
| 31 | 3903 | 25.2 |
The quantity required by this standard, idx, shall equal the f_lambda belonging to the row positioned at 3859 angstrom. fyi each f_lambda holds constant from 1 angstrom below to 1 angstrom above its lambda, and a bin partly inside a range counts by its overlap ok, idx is 20.17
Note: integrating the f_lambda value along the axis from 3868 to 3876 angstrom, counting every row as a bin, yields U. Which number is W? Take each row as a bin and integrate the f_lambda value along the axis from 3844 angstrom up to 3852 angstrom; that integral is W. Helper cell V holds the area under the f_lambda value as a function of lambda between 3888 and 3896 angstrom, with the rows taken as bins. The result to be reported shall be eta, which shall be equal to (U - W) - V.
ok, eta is -200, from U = 194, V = 179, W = 214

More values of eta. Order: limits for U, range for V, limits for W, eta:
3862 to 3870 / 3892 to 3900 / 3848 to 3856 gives -203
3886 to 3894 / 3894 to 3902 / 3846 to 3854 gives -258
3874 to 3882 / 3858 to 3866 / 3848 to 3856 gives -207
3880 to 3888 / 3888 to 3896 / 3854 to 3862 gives -175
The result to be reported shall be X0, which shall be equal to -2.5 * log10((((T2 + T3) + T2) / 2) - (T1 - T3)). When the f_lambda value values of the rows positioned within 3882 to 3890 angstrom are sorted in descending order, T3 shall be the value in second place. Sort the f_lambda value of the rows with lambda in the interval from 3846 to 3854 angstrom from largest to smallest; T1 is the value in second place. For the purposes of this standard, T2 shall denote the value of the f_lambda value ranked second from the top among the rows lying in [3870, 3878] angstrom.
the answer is -3.72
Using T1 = 27.57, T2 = 24.21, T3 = 22.79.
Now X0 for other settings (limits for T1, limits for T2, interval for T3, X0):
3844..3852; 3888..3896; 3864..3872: -3.99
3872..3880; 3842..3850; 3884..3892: -3.89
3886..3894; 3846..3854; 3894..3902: -4.13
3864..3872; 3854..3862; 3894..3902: -3.84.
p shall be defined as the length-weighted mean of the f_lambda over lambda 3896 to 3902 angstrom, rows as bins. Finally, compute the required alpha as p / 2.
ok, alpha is 13.1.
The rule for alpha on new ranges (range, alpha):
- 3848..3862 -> 12.2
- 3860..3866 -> 12.1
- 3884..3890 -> 9.9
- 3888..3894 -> 10.8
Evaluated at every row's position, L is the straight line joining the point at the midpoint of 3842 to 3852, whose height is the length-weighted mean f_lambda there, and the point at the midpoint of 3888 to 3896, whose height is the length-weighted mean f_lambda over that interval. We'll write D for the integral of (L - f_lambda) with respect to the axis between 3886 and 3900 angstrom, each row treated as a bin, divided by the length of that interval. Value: -0.67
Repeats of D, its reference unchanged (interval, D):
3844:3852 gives -0.93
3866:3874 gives -1.05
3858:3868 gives 0.56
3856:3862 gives 4.17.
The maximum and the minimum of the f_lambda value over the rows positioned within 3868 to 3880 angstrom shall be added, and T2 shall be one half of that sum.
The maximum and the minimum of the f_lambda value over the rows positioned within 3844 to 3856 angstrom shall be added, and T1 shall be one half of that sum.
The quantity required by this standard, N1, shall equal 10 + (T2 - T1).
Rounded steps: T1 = 26.8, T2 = 24.3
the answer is 7.5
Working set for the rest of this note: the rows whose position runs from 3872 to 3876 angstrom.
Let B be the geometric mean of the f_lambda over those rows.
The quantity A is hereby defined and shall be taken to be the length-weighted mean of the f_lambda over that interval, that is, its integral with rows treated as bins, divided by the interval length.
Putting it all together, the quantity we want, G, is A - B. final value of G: 0.05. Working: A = 22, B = 22.4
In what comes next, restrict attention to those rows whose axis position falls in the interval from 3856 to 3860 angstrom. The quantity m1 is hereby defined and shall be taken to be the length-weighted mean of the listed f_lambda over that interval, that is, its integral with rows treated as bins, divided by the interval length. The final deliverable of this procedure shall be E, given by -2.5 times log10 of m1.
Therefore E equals -3.34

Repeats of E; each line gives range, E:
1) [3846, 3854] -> -3.59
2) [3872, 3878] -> -3.43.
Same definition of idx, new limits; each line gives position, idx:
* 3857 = 23.05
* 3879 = 22.86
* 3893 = 24.75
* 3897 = 26.03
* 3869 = 27.65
